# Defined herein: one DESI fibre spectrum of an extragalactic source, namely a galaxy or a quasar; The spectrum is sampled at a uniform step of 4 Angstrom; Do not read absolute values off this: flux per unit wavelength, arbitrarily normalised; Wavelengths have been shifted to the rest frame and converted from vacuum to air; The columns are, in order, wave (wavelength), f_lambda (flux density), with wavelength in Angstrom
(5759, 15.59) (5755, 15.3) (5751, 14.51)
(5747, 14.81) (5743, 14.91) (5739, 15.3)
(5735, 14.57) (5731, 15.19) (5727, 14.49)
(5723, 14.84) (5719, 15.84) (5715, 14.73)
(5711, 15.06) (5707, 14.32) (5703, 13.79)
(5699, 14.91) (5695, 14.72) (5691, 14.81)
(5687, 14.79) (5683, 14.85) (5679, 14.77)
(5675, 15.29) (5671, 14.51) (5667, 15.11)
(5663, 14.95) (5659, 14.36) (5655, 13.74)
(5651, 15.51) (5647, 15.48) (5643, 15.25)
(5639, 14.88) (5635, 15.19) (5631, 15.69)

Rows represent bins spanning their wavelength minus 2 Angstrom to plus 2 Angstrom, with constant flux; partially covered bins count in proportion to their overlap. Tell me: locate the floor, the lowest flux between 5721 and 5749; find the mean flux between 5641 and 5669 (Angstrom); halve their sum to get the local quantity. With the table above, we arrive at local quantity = 14.7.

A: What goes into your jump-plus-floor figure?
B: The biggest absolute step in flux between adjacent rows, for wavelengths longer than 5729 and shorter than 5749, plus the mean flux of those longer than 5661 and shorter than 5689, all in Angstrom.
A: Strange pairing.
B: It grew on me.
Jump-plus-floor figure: 15.6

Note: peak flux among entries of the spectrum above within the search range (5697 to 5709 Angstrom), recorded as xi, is 14.91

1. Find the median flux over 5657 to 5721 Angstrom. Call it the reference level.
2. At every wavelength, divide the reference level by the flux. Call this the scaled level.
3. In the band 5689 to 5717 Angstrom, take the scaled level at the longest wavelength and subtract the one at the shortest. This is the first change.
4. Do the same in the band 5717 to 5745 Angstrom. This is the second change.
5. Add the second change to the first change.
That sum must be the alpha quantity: 0.06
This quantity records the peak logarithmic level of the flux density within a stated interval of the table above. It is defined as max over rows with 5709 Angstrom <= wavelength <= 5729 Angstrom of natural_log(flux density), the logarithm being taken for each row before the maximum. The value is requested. 2.763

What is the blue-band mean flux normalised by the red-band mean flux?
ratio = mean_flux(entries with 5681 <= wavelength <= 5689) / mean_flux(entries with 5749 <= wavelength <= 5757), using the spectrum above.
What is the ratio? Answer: 0.99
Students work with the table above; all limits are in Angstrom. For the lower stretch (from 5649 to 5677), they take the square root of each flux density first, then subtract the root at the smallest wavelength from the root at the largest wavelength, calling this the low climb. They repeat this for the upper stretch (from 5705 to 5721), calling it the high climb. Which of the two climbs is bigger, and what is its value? 0.20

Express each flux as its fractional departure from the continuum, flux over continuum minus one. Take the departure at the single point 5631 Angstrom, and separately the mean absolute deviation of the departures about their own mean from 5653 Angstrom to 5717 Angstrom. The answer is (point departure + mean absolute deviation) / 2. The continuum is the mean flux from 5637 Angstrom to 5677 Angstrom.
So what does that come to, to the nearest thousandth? 0.037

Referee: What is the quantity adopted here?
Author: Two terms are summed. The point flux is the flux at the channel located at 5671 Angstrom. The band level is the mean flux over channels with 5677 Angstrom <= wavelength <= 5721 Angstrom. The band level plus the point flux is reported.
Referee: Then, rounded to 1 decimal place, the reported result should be 29.3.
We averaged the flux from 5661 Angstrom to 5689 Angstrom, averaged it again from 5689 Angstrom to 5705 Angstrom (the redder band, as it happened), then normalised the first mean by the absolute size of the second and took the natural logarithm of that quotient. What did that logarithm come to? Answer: 0.023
